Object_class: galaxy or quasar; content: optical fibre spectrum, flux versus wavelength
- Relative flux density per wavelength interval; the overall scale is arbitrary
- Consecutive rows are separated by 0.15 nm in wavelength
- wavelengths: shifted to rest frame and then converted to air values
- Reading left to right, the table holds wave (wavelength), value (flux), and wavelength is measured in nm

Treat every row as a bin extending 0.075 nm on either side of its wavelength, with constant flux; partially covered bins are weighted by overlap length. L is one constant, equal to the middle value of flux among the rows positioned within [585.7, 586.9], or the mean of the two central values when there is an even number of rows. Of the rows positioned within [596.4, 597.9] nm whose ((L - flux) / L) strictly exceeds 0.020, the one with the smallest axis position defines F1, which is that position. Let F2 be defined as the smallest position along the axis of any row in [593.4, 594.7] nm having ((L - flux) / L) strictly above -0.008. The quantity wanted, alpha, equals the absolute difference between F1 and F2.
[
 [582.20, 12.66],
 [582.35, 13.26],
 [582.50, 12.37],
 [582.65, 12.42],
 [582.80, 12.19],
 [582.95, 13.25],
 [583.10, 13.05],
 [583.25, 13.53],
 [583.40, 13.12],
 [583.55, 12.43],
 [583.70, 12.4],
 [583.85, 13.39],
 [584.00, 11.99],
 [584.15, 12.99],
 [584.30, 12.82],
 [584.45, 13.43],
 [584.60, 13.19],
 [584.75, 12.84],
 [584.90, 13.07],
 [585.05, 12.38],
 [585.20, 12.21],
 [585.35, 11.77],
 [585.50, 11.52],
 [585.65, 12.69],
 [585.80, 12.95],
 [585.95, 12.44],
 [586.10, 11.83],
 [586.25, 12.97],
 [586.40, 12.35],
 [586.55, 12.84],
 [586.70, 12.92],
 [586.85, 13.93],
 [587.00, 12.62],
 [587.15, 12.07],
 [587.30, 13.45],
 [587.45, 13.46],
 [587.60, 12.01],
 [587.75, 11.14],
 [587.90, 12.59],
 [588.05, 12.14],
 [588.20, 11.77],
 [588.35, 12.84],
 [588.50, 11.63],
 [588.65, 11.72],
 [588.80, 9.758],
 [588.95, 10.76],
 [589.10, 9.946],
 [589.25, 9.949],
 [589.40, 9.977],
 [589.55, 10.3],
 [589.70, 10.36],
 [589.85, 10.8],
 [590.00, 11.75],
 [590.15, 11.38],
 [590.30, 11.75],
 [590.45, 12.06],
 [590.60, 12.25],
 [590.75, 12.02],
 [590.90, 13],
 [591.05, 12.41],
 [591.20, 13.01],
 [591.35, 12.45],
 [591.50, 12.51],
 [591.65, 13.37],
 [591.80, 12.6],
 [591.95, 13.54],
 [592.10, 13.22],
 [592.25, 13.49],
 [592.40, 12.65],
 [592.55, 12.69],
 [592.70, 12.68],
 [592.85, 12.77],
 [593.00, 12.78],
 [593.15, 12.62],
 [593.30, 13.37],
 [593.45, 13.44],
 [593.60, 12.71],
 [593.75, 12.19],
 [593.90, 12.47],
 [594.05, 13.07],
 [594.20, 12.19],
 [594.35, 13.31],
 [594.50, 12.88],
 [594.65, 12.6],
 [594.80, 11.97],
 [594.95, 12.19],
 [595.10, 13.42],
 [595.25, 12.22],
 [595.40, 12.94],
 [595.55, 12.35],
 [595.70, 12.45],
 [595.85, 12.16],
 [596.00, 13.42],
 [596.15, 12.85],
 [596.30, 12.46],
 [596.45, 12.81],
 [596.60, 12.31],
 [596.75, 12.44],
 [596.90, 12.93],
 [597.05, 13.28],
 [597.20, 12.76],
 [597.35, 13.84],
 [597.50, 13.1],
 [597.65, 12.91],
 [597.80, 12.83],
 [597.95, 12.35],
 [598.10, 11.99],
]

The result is 3.00 nm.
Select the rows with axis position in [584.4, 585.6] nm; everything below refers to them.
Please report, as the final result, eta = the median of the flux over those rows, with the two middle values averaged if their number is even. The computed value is 12.6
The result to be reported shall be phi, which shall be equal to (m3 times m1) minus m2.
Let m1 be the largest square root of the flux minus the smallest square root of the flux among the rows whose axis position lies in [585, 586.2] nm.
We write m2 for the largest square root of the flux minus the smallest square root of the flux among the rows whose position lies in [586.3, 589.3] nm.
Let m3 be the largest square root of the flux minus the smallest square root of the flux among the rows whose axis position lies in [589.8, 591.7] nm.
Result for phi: -0.53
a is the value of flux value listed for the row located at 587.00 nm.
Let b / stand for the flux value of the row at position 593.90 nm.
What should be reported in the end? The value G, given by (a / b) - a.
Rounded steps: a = 12.62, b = 12.47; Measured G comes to -11.6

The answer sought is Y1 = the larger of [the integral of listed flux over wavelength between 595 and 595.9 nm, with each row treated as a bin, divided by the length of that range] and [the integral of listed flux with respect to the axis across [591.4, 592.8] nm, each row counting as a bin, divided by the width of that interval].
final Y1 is 13.0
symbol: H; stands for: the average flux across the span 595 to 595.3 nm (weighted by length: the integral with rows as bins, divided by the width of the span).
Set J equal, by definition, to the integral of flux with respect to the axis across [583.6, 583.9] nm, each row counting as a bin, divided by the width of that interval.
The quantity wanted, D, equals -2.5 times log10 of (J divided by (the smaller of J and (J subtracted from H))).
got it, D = -9.3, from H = 12.8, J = 12.8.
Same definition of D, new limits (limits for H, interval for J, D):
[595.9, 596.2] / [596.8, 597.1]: -6.2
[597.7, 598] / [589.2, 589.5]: -1.4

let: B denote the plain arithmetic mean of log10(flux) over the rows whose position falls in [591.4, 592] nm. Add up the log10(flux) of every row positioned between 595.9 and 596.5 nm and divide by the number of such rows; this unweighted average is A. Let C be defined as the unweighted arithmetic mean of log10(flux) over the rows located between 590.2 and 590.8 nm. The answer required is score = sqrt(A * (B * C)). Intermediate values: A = 1.11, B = 1.11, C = 1.08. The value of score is 1.16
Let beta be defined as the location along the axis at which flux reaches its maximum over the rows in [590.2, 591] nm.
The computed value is 590.90 nm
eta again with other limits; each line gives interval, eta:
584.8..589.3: 12.3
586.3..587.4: 12.8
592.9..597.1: 12.7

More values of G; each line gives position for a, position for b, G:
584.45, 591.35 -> -12.4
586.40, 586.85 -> -11.5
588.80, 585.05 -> -9.0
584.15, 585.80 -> -12.0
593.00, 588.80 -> -11.5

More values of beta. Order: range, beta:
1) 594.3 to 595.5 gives 595.10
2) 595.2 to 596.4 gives 596.00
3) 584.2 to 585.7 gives 584.45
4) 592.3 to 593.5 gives 593.45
